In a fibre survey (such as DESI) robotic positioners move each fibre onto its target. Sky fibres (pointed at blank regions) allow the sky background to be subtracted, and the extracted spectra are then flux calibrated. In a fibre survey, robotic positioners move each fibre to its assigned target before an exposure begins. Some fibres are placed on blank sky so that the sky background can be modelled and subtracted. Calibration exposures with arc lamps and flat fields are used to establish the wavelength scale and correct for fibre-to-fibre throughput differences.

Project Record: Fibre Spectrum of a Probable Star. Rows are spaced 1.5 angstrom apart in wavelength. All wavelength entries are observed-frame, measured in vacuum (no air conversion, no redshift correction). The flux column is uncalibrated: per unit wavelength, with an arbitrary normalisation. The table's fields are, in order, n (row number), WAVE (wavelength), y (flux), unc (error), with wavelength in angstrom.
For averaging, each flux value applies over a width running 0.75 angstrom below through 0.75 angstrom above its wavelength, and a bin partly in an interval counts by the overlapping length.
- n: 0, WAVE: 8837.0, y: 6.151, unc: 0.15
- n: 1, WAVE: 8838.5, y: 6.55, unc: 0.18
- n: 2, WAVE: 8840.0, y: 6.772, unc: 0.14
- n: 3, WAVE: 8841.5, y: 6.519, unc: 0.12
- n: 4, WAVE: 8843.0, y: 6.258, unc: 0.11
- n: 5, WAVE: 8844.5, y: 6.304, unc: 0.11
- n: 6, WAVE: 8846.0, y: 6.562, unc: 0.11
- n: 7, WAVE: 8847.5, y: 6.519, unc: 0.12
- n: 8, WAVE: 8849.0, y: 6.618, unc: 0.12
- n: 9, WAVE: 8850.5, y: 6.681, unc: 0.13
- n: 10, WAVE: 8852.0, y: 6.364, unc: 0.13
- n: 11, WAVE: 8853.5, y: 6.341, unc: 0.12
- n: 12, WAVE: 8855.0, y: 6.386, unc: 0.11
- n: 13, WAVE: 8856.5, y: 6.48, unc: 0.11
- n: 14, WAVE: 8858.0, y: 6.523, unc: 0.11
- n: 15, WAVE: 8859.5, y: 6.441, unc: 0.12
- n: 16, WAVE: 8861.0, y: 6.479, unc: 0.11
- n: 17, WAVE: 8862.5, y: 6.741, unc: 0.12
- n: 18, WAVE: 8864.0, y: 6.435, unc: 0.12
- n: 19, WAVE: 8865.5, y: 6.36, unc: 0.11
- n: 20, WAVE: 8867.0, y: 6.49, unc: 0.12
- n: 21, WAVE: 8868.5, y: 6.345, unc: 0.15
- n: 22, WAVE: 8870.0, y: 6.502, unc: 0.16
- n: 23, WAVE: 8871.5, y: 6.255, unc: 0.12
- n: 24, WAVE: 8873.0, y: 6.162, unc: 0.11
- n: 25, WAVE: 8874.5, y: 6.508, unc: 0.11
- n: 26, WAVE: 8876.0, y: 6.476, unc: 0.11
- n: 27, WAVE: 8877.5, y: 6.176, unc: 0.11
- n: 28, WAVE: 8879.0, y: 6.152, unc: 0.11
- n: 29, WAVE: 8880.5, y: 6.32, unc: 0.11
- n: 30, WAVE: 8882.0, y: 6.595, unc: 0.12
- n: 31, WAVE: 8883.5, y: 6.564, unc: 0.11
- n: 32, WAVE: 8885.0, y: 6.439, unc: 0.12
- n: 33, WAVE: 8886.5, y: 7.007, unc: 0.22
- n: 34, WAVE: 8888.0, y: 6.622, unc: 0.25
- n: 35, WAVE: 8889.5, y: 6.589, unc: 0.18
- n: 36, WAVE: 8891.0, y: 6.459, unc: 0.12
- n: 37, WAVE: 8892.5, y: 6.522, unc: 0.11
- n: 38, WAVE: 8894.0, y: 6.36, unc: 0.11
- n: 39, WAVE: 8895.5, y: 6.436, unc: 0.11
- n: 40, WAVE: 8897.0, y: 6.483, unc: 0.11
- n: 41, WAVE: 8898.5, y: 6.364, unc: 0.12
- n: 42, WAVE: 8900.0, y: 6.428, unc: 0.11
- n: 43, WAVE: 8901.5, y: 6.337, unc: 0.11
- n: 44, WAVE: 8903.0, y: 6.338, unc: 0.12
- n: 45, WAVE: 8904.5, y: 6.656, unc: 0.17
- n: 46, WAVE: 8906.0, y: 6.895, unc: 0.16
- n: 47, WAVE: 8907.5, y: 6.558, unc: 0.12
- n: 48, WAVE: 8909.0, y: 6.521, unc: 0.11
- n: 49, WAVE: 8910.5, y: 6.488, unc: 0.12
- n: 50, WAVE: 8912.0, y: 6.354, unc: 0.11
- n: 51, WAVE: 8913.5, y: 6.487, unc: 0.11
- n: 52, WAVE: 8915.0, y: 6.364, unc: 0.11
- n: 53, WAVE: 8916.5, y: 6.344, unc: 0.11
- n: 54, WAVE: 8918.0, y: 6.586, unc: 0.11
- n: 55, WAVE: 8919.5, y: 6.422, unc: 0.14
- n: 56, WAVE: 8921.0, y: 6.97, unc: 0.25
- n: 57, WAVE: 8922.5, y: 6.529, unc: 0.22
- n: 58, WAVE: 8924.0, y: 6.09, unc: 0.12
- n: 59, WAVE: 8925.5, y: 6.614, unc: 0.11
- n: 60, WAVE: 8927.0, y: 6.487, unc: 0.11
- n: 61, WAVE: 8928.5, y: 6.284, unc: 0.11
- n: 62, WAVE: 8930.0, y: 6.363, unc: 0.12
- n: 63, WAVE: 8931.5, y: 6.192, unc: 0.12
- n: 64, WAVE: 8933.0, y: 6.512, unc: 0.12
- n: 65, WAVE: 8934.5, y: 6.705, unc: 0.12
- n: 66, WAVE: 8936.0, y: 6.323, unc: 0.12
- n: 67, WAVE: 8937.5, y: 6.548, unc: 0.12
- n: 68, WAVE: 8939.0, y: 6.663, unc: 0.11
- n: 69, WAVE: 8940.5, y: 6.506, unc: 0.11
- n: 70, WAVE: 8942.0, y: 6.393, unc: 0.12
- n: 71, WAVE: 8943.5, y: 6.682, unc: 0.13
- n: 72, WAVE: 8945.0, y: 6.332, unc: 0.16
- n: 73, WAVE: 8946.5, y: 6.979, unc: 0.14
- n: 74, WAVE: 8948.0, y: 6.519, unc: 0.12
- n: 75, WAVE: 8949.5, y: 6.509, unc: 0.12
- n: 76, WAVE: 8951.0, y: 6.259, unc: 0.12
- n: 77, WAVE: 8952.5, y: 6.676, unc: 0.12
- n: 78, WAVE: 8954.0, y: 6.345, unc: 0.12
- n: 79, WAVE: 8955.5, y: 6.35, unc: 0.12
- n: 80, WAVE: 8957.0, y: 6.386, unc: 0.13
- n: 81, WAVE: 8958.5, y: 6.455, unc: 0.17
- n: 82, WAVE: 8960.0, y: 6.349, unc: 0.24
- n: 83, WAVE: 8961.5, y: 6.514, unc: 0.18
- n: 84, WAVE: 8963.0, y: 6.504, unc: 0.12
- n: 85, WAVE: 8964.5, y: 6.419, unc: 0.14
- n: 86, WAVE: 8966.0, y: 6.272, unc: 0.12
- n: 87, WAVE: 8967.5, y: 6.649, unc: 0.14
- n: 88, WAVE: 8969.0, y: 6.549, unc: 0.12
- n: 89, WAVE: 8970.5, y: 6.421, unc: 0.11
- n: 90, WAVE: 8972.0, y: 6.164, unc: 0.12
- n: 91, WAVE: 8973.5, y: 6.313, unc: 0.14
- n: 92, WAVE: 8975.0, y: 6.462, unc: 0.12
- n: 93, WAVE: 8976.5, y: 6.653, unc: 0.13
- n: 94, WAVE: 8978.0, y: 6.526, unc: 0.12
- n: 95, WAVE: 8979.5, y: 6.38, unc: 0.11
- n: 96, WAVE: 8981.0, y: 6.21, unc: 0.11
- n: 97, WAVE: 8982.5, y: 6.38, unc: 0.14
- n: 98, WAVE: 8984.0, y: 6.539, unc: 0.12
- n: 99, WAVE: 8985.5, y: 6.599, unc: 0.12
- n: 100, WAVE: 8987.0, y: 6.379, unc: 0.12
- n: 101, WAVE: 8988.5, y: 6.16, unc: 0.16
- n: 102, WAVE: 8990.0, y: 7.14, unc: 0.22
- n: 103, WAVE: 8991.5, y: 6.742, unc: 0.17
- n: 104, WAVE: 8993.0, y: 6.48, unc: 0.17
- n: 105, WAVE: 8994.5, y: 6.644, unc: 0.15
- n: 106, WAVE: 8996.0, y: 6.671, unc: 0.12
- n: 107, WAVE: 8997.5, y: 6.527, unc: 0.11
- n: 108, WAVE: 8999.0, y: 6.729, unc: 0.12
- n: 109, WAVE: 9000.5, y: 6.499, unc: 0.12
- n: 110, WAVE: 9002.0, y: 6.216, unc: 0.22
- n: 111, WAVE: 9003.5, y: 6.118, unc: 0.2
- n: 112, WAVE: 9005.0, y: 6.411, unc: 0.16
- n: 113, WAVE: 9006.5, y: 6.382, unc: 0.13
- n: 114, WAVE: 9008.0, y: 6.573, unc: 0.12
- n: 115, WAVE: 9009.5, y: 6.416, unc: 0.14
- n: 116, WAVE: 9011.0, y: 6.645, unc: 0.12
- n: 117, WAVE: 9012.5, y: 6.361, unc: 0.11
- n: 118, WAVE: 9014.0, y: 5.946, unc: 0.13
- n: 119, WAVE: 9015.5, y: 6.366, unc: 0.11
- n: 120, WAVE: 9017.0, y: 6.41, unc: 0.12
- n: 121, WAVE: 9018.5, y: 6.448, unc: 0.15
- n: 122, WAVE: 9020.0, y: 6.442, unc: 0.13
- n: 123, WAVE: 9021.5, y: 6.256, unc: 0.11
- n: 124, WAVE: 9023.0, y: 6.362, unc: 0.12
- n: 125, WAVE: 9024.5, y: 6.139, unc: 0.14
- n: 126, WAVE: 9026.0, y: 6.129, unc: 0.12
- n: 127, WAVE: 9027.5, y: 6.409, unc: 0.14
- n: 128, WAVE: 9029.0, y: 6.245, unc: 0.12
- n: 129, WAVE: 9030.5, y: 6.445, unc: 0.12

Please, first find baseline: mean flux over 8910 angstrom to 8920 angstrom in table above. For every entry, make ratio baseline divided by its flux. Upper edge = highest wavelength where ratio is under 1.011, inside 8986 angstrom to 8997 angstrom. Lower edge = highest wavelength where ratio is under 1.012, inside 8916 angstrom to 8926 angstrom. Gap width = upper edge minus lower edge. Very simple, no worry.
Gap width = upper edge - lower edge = 70.5 angstrom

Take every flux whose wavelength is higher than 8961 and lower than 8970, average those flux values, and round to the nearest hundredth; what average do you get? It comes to 6.48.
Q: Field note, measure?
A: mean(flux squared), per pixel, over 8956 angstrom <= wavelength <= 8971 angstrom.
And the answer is 41.6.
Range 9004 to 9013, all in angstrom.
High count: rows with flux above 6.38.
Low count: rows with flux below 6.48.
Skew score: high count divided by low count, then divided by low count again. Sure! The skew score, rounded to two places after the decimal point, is 0.31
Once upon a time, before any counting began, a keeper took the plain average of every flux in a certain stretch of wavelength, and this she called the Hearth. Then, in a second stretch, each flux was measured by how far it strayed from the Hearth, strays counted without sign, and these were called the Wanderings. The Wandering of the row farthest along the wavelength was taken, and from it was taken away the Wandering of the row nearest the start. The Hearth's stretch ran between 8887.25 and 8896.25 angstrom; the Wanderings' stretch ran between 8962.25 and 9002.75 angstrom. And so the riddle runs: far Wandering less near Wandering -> 0.28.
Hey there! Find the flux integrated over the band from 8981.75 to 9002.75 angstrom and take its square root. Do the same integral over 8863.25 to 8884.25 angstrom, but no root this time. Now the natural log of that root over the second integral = -2.44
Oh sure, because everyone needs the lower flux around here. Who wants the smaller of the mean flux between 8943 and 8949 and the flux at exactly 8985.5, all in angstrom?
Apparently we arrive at 6.60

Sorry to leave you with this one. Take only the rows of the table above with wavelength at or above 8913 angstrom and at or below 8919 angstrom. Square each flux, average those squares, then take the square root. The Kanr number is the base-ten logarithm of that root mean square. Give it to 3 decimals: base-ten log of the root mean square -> 0.809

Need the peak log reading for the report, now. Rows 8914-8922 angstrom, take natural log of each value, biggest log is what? 1.94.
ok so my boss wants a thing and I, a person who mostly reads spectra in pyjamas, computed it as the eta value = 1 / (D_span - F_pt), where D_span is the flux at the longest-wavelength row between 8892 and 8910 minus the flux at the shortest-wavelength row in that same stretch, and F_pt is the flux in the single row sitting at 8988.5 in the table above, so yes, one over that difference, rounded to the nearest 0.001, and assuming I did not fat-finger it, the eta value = -0.162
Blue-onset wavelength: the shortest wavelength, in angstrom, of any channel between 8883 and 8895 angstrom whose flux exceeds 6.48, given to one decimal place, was 8883.5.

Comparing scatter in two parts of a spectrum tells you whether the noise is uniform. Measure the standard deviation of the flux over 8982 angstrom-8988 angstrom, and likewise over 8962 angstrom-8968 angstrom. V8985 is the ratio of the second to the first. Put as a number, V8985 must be 1.41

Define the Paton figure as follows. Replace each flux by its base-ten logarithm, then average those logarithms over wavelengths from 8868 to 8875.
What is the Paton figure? 0.803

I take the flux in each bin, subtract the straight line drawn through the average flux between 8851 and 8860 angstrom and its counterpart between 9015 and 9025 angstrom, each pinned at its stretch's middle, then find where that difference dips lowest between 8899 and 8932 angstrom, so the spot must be 8924.0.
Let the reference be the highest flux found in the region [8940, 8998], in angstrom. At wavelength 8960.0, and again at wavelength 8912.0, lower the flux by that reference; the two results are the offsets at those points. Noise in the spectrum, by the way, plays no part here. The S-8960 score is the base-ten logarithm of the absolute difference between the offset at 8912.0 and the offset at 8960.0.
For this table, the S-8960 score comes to -2.30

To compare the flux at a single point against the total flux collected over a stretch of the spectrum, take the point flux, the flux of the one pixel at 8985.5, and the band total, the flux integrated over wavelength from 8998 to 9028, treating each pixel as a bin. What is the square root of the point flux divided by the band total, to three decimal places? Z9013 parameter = 0.186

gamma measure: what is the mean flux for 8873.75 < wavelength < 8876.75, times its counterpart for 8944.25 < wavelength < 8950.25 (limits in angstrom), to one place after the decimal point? 42.7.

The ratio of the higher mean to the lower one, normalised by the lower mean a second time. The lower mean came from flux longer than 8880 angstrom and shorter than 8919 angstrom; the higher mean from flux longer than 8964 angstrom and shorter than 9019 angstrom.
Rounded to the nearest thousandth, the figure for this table 0.153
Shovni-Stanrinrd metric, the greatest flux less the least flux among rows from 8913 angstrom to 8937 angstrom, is 0.88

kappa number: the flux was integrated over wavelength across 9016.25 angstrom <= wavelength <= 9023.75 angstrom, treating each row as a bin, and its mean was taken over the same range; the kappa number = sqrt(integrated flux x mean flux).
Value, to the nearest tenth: 17.5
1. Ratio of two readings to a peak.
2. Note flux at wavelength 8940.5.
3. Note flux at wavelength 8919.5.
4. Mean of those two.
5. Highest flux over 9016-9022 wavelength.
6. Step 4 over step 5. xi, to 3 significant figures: 1.00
